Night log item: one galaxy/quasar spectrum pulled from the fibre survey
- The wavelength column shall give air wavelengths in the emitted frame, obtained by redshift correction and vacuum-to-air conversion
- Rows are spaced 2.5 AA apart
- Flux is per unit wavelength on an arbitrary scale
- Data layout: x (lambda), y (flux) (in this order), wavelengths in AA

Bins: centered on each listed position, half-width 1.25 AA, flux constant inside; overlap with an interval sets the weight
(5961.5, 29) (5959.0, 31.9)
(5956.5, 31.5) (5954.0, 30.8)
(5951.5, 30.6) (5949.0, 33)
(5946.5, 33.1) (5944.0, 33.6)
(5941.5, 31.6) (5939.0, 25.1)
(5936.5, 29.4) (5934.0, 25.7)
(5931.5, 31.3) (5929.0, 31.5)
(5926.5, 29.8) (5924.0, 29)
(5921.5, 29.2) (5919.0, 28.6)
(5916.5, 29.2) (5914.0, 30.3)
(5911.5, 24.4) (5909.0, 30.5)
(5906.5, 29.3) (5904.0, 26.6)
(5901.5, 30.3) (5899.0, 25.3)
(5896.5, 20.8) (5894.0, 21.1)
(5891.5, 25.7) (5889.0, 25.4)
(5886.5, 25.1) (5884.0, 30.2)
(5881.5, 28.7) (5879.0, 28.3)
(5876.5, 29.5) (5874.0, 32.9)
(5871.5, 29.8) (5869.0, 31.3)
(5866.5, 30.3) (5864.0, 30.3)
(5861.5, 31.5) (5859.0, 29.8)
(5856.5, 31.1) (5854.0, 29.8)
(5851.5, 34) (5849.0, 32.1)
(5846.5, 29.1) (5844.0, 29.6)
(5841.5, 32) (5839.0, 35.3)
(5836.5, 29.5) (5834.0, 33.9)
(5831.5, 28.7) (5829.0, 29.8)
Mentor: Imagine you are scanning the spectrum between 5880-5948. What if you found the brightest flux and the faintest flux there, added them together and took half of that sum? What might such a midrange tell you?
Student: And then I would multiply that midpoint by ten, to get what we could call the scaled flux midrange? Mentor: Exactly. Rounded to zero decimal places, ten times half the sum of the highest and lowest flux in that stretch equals 272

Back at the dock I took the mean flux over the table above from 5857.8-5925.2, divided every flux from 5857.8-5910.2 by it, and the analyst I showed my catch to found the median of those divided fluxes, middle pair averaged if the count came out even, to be 1.04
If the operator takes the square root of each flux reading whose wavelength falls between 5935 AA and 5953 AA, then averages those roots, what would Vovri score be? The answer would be 5.55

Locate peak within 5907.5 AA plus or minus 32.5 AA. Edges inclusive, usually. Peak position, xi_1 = 5929.0 AA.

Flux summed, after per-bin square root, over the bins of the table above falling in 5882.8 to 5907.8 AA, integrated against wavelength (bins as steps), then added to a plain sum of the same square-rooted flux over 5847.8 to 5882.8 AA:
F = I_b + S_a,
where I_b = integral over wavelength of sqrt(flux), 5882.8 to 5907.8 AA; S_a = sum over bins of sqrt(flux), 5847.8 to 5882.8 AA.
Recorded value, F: 205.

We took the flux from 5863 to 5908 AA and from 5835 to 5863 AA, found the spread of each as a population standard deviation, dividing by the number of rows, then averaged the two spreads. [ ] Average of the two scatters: 2.6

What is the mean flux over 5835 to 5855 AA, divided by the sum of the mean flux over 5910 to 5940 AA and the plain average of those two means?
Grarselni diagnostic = 0.54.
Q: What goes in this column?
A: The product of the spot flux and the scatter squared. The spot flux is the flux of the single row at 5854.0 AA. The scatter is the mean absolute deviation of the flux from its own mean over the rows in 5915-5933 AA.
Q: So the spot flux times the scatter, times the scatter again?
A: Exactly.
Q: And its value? 25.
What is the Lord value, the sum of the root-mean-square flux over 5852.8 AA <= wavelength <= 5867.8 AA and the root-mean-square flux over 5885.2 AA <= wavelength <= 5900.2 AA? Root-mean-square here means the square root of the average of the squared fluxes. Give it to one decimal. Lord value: 54.5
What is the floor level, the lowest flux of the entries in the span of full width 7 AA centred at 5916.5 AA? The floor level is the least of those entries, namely 28.6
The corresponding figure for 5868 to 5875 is 29.8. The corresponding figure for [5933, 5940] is 25.1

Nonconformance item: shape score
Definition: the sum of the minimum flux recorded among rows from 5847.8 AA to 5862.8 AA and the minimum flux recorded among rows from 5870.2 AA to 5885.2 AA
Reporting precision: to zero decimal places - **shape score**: 58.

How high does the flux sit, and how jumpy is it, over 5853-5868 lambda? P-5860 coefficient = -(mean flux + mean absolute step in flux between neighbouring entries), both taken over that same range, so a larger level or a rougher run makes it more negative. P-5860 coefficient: -31.6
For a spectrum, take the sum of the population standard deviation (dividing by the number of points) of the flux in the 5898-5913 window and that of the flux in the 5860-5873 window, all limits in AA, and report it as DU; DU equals 3.1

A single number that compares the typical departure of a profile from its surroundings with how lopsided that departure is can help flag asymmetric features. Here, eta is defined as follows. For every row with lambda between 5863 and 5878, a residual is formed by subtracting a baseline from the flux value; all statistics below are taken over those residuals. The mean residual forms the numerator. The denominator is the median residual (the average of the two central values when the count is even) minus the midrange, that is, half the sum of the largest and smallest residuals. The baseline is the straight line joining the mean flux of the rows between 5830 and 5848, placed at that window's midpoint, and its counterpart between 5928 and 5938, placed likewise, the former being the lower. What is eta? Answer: -0.1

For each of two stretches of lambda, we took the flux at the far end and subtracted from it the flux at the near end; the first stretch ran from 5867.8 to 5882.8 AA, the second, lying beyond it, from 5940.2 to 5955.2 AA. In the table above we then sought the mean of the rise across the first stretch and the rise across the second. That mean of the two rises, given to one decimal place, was -1.7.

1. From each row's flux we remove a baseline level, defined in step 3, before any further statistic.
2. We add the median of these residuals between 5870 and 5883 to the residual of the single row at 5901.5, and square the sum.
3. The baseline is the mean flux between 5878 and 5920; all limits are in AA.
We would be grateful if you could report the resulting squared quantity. 33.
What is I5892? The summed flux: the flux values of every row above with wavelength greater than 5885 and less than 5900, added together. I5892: 143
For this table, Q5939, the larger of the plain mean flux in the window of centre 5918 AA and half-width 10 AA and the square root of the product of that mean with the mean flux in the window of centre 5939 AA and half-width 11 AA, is 29.7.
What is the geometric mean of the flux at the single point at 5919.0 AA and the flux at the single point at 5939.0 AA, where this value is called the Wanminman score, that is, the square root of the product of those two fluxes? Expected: 26.8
